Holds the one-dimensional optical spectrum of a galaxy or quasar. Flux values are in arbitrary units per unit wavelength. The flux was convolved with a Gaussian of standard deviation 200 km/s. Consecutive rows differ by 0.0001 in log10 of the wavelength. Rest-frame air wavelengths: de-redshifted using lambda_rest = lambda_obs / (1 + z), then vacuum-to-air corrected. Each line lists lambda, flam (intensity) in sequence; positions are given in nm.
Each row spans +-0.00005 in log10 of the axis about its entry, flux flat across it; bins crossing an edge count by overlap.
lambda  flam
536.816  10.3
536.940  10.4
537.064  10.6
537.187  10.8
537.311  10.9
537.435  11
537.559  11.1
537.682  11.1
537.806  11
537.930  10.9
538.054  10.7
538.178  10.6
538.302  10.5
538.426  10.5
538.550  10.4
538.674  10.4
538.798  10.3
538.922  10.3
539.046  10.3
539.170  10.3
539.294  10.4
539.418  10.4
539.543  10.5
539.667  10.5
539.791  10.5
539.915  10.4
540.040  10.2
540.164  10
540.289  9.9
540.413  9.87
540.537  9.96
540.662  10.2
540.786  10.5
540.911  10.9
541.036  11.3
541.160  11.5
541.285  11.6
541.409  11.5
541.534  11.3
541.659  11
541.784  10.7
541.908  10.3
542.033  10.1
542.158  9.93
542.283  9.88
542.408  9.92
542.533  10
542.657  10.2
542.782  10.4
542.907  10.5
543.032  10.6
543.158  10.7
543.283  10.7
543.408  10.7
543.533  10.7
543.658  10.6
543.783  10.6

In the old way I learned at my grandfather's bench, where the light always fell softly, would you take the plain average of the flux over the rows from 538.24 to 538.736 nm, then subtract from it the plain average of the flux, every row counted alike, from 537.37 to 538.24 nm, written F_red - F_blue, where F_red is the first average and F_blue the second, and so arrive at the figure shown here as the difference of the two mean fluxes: -0.46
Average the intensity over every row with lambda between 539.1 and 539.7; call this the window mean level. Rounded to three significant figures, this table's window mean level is 10.4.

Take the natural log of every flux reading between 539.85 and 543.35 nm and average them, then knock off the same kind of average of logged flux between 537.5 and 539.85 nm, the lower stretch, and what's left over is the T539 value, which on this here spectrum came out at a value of -0.01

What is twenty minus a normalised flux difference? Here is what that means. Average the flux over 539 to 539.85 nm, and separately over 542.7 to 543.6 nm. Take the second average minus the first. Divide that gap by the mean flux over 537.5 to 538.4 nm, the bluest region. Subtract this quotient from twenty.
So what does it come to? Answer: 20.0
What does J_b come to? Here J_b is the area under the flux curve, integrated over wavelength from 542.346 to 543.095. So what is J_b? 7.70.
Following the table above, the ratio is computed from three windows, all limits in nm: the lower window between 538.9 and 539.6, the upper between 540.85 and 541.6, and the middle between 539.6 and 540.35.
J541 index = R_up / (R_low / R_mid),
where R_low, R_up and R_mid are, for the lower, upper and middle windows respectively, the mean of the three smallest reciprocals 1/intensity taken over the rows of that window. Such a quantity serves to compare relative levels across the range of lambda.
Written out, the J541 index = 0.086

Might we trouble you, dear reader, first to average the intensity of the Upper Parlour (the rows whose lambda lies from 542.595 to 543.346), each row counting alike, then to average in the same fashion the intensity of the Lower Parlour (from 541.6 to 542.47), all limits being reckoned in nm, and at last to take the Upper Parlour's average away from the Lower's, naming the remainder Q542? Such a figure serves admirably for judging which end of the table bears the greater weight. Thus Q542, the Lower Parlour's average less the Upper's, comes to -0.26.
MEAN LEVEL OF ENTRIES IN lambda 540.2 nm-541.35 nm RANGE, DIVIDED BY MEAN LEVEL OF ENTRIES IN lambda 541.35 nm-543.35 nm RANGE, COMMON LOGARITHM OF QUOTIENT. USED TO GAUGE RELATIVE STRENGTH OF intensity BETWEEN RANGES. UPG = 0.006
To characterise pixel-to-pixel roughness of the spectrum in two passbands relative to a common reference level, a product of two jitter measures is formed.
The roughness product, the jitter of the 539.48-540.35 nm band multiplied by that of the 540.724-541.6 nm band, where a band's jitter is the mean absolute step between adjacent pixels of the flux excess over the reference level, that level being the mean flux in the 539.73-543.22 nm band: 0.0233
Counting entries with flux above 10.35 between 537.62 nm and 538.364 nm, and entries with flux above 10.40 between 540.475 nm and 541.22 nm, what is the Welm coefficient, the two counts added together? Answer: 10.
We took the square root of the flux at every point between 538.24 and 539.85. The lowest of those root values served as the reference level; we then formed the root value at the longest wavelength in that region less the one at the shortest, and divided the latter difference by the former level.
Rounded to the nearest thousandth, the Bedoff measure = 0.000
